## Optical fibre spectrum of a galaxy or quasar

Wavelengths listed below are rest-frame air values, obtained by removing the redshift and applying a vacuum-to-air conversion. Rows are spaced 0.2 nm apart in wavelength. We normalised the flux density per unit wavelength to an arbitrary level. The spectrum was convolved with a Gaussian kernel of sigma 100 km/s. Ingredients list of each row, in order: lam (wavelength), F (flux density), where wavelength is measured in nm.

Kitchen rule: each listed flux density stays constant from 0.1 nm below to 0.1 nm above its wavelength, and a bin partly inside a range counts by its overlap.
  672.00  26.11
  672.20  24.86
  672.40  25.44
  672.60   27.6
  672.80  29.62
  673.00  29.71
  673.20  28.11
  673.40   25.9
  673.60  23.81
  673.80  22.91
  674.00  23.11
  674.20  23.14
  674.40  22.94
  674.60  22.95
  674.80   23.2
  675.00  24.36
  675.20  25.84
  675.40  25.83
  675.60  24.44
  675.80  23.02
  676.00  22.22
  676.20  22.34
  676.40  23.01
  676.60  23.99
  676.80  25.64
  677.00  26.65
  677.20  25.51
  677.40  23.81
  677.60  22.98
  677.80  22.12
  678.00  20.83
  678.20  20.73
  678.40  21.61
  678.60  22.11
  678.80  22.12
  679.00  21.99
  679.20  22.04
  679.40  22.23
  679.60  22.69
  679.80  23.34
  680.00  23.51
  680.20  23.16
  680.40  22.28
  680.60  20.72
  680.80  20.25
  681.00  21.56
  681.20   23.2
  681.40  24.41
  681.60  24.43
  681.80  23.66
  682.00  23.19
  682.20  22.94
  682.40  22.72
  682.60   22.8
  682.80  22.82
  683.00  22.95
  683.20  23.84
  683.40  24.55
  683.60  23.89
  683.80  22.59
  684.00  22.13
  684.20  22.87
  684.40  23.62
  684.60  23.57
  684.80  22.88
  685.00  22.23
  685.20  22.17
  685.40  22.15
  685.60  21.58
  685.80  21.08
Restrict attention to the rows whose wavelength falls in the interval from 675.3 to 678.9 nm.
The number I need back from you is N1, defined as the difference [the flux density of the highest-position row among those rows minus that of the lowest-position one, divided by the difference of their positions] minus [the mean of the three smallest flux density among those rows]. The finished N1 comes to -22.1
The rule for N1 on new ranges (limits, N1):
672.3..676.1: -23.6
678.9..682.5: -20.6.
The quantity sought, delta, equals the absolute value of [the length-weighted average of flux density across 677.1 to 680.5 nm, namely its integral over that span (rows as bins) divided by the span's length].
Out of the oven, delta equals 22.5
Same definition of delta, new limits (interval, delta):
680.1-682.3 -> 22.7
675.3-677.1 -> 24.1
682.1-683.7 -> 23.3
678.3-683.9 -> 22.8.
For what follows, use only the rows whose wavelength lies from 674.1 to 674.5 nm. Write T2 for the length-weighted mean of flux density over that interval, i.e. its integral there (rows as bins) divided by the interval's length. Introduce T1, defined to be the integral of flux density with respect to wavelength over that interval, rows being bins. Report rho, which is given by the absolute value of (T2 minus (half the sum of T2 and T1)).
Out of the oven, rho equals 6.9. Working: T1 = 9.2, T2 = 23.0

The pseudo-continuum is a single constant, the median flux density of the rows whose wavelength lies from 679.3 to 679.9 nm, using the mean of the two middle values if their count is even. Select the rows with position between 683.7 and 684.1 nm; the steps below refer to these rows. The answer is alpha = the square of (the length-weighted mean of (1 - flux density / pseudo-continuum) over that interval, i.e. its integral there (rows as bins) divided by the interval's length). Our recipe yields 0.0002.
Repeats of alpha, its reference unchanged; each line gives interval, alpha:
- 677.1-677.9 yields 0.0016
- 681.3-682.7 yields 0.0011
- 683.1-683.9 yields 0.0021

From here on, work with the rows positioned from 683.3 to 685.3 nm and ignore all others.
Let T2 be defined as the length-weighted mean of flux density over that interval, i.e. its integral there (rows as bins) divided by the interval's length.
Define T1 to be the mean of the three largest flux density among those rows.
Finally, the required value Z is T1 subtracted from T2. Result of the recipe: -1.0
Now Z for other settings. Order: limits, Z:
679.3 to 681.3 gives -1.1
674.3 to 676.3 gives -1.7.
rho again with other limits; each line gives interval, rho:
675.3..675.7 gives 7.5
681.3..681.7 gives 7.3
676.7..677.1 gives 7.8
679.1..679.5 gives 6.6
